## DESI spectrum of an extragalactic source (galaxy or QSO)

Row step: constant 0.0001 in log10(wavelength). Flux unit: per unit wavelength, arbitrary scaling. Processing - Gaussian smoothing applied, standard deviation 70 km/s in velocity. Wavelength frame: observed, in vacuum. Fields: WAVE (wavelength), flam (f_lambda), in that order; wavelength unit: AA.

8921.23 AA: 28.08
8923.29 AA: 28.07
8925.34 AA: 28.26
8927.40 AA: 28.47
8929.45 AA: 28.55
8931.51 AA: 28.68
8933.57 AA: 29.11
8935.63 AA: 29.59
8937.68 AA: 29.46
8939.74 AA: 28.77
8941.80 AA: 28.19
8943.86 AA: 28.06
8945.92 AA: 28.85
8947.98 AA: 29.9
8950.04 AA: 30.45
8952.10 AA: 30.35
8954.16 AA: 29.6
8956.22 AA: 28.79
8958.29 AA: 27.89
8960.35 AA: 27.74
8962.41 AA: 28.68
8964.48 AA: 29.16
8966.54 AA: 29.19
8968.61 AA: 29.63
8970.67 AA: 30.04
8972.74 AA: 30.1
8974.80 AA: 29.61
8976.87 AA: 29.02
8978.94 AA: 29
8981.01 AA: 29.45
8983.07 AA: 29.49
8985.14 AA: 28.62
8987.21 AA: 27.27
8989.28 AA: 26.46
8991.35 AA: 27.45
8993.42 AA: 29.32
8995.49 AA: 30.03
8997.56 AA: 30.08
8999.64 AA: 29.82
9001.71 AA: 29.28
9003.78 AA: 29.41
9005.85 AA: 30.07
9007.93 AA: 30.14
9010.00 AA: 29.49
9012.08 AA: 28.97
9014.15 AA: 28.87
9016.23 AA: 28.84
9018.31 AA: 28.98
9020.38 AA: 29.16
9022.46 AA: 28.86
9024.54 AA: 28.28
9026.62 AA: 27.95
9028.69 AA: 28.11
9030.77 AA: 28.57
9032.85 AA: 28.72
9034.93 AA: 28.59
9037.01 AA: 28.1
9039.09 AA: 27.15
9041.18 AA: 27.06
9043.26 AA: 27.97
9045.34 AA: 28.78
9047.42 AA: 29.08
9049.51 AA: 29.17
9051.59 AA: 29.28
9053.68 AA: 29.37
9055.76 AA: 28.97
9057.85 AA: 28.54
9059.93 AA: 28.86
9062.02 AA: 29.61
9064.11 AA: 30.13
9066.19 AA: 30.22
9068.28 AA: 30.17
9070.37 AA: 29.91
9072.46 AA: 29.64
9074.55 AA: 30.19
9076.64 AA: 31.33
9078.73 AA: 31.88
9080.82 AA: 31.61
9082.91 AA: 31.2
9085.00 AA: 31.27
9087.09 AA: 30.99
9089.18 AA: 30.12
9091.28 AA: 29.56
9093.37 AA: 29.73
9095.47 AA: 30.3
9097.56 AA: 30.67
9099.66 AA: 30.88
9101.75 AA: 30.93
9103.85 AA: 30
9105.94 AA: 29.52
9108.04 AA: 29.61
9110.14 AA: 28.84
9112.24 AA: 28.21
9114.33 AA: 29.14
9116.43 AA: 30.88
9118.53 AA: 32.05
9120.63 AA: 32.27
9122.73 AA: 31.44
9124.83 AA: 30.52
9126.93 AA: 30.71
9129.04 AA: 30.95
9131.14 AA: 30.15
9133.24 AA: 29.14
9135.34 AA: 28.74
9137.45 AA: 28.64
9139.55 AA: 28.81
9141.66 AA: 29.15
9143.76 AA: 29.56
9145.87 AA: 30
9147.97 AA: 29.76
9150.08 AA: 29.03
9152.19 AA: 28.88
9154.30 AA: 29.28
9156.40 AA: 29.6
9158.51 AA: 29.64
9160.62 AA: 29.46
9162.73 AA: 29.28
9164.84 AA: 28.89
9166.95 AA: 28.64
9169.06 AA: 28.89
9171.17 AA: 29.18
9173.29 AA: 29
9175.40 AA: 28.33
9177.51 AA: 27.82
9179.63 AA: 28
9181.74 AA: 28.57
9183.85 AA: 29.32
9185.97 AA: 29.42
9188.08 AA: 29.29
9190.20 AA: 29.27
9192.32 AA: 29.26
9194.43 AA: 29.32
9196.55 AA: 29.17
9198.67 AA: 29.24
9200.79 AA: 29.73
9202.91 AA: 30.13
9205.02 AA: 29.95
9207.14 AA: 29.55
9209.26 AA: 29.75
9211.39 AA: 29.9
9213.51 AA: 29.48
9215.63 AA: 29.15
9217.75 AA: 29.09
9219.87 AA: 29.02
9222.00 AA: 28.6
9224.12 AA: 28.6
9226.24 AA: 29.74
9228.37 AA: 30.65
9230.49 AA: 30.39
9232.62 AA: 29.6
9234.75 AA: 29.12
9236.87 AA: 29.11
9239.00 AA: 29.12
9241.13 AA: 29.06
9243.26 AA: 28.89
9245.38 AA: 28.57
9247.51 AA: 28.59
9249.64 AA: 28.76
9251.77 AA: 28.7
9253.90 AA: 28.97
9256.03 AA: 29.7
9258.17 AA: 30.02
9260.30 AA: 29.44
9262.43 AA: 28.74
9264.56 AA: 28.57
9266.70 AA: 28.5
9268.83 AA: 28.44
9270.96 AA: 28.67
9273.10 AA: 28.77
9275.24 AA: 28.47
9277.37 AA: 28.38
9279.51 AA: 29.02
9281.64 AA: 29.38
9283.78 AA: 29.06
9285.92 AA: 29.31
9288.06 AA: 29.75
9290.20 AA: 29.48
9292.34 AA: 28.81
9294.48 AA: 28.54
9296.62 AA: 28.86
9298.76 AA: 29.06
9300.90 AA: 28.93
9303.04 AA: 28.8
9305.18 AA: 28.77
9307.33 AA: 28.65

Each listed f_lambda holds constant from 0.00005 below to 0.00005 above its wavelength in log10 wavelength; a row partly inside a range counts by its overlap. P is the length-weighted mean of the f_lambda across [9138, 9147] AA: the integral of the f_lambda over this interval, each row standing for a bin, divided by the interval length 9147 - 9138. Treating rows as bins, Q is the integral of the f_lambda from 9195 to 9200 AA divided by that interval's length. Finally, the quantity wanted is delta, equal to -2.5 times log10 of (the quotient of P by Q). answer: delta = -0.006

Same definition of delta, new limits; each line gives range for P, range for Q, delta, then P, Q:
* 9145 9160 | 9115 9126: 0.068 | 29.5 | 31.3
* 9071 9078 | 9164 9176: -0.058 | 30.4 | 28.8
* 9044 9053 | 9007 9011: 0.029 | 29.0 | 29.8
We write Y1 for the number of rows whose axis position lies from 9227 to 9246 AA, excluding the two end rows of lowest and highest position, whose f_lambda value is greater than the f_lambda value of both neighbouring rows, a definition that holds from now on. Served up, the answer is 1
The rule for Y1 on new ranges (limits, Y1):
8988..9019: 2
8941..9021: 5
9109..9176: 5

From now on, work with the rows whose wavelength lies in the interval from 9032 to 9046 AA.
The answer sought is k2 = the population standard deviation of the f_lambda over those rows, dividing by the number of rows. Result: 0.66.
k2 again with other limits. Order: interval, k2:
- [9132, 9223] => 0.50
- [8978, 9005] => 1.09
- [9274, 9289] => 0.46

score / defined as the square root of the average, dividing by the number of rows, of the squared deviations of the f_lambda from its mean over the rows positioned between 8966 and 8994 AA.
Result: 1.1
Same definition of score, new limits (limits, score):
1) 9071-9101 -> 0.7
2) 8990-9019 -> 0.7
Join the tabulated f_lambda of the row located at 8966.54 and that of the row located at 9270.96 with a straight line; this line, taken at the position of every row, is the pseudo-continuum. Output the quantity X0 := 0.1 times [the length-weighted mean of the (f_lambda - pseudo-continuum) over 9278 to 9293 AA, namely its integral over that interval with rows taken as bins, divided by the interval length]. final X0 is 0.06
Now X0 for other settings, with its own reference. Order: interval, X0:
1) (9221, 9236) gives 0.08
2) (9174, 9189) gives -0.01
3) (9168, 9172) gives 0.02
